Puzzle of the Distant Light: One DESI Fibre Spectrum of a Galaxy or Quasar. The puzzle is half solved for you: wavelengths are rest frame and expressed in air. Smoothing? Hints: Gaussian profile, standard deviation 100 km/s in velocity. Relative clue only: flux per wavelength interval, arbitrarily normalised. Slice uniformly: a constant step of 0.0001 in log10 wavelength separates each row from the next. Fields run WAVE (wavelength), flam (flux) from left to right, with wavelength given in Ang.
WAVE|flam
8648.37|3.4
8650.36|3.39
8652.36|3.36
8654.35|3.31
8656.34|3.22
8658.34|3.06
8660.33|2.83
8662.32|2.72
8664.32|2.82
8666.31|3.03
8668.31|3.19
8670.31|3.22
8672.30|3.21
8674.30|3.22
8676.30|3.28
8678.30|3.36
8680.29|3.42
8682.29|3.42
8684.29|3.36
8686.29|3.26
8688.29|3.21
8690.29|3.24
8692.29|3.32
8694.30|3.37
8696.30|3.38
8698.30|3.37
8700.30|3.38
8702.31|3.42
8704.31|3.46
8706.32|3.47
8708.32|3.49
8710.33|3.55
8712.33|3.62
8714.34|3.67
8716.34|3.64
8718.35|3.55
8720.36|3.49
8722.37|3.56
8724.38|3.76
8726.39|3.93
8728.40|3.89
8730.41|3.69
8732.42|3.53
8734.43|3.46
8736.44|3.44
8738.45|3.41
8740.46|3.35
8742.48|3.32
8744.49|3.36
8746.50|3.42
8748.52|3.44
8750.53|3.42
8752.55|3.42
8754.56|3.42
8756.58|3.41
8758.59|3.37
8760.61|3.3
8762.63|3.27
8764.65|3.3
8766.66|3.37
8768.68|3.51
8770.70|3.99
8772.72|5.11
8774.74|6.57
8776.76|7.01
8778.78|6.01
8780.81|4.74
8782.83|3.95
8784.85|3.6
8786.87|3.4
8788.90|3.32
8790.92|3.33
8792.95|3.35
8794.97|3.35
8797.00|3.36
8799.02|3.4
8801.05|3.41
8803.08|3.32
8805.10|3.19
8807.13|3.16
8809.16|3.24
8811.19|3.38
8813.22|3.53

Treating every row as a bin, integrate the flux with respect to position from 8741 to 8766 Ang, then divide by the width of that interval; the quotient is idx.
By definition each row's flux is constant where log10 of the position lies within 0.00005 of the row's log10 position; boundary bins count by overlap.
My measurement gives 3.37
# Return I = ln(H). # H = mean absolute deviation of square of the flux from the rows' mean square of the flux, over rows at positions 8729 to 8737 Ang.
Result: -0.6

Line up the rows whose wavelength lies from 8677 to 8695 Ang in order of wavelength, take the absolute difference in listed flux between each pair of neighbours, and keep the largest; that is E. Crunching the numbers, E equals 0.10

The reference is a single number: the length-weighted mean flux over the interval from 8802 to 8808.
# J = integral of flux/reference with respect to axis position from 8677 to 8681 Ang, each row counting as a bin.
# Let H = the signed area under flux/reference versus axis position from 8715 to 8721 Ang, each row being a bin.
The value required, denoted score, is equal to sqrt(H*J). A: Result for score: 5.3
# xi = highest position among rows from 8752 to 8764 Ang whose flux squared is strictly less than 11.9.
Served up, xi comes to 8762.63 Ang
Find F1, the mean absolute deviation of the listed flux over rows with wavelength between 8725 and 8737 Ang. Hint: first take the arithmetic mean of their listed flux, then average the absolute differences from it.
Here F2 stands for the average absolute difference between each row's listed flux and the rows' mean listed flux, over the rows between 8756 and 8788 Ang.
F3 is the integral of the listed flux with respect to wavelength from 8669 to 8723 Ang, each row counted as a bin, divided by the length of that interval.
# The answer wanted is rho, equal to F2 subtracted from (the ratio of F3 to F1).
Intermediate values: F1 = 0.18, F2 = 1.03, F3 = 3.40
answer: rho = 18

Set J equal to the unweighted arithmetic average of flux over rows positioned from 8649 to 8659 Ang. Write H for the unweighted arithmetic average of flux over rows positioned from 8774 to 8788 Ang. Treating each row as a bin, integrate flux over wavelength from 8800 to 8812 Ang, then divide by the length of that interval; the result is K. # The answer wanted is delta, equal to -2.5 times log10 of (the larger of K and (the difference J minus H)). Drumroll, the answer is -1.29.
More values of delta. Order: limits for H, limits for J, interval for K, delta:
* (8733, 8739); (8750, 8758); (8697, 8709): -1.34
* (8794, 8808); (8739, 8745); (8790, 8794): -1.31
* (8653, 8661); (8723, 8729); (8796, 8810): -1.30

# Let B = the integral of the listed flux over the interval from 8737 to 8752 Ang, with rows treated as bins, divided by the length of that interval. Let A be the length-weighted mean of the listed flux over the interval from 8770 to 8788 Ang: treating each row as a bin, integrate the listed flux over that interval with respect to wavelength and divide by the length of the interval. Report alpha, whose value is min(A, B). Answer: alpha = 3.39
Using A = 4.9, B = 3.39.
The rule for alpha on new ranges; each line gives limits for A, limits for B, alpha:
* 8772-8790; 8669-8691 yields 3.29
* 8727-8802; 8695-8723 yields 3.50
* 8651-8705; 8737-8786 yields 3.24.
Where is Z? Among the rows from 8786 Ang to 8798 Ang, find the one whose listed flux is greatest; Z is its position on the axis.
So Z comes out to 8786.87 Ang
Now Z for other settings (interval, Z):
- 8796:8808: 8801.05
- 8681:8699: 8682.29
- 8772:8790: 8776.76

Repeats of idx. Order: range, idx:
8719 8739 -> 3.62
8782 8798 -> 3.45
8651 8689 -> 3.19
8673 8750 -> 3.46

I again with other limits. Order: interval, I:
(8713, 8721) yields -0.7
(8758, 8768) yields -1.4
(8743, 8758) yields -2.2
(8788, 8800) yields -2.1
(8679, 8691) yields -0.6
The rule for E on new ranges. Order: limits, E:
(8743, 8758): 0.06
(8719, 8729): 0.20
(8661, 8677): 0.21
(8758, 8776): 1.46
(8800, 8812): 0.14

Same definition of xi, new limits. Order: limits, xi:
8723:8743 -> 8742.48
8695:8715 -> 8702.31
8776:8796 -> 8794.97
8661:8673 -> 8672.30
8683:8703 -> 8702.31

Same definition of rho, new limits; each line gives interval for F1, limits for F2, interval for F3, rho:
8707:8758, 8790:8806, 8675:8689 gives 27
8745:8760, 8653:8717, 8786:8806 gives 241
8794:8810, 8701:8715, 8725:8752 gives 44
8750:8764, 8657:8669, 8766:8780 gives 100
